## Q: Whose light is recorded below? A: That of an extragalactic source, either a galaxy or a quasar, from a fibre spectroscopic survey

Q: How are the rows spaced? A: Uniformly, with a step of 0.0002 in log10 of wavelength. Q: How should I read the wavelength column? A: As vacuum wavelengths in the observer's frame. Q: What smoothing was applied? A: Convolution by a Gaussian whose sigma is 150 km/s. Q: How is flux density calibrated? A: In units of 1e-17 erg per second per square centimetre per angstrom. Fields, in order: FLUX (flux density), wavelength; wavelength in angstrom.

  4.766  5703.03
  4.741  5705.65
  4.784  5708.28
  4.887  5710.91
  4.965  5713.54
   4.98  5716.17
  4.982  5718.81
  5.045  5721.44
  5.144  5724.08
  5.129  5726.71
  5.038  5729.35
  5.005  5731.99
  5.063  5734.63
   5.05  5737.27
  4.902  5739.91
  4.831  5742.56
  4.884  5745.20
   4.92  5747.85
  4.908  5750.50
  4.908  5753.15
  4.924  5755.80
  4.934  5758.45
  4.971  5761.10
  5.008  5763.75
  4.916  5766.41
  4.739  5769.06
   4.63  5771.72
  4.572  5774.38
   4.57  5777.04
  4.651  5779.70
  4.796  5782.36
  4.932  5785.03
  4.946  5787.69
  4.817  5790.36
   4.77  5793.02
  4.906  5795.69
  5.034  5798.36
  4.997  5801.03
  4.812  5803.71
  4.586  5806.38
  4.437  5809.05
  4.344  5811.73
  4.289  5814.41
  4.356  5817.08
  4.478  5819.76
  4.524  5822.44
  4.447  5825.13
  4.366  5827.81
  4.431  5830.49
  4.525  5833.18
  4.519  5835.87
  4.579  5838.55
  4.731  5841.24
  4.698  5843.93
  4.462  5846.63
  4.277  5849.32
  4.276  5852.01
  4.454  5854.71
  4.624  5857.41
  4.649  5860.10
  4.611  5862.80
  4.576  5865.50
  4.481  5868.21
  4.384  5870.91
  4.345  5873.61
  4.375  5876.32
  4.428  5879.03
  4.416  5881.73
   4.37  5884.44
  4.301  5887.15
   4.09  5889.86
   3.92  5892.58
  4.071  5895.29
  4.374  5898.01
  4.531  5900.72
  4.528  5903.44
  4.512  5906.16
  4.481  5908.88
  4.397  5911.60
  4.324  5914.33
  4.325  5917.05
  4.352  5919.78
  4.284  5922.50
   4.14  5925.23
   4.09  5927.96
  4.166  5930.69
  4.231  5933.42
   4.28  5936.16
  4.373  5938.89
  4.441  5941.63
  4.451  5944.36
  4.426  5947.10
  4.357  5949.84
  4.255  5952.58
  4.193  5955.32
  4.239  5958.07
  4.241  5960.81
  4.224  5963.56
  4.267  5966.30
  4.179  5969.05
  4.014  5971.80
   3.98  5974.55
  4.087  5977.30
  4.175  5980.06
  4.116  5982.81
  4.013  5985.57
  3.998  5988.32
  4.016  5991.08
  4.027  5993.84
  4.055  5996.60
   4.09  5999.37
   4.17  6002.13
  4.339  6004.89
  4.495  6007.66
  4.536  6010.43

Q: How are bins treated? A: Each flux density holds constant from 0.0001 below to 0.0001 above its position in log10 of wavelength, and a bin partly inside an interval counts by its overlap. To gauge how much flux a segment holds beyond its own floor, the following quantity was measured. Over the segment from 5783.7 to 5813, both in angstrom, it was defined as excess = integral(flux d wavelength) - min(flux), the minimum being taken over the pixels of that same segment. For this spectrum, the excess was 136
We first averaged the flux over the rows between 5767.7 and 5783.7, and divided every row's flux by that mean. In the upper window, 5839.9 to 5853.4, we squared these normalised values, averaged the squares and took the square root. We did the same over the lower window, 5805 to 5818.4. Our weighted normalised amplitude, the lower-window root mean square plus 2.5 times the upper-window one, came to 3.36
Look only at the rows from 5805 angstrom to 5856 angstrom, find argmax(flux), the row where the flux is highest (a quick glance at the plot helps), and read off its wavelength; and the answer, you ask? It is 5841.24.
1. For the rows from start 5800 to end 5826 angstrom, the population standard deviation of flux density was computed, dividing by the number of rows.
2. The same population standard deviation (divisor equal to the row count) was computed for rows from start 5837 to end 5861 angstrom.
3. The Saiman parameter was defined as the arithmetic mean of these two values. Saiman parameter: 0.186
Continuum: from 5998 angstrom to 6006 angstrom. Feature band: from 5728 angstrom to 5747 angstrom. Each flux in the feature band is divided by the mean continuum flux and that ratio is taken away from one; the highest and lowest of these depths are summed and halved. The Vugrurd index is -0.18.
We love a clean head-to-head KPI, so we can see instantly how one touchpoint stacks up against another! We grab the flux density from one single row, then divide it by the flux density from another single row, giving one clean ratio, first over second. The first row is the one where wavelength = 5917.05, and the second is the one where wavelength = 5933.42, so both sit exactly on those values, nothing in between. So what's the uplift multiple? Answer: 1.02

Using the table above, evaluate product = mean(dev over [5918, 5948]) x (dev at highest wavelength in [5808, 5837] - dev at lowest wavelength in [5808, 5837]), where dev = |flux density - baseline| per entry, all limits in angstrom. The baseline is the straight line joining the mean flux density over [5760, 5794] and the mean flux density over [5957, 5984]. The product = -0.020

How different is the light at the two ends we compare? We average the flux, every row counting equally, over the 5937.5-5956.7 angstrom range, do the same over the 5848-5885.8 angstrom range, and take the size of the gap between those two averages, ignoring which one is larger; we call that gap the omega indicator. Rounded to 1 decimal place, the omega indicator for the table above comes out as 0.1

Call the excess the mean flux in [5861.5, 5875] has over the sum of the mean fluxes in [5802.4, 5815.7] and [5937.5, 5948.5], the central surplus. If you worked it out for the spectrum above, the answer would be -4.44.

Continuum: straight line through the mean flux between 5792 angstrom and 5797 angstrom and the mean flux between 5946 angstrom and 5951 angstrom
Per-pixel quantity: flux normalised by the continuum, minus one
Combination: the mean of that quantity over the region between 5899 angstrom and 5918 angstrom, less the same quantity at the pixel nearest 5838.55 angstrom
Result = 0.014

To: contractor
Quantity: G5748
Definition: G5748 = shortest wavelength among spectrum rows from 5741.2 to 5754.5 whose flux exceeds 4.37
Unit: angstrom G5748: 5742.56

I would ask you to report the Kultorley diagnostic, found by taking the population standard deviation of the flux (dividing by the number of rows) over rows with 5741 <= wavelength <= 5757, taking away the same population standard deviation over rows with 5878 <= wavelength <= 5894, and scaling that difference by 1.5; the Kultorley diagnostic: -0.23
